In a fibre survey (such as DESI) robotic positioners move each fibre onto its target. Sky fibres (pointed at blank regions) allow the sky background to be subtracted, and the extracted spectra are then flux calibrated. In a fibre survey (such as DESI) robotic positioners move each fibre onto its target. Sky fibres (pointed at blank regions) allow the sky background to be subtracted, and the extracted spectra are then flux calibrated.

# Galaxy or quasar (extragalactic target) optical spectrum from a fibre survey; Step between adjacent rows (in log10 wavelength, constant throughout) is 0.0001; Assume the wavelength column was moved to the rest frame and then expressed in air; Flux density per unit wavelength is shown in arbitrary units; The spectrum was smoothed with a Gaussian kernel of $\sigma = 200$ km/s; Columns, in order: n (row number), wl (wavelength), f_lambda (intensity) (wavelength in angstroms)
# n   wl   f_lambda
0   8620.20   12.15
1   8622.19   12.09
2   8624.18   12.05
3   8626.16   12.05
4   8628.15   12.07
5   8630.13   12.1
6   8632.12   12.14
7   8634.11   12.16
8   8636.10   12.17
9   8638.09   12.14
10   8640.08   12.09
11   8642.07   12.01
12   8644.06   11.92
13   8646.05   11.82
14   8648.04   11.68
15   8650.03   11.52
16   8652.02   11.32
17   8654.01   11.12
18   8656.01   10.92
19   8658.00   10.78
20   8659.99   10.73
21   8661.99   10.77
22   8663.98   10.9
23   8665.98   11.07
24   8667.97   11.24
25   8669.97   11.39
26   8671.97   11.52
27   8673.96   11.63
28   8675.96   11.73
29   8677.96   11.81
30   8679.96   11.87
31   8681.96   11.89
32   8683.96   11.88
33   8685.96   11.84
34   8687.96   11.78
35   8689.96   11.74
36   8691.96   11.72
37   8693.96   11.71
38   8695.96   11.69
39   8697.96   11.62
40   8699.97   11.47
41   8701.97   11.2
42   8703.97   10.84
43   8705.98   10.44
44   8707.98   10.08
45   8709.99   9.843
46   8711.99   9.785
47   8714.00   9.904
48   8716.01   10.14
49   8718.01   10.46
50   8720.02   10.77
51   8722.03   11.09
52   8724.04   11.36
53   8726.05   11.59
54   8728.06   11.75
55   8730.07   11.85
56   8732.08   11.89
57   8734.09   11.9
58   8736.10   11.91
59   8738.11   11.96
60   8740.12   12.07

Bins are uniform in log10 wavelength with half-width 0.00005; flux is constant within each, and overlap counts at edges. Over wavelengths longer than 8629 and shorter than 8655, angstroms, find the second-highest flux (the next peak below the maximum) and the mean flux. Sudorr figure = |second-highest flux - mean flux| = 0.30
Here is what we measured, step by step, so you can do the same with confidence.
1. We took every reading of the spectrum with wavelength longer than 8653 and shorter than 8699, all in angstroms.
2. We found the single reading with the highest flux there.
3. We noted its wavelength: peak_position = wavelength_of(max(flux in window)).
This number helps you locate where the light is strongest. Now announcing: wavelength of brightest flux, 8681.96 angstroms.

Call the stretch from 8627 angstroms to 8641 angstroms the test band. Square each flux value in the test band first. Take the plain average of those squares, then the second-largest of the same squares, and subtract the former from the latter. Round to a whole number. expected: 1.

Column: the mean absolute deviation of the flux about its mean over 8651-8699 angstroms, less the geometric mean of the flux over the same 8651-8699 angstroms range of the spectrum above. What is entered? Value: -11.1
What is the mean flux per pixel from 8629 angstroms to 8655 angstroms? 11.9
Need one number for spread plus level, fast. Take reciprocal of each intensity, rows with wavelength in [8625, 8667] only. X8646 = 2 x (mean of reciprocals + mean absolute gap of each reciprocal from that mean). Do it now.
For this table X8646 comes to 0.180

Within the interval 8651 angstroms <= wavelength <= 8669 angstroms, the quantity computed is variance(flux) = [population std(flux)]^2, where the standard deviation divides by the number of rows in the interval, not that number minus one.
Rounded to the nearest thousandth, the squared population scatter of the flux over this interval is 0.041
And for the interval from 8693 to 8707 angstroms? 0.201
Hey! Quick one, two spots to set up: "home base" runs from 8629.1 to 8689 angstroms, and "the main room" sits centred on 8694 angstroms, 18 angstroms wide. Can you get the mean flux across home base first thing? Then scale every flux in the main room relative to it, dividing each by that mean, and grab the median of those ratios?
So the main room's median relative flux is 1.01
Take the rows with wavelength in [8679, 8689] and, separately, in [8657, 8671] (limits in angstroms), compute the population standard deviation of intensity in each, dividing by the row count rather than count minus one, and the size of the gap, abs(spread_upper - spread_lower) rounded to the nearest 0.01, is 0.20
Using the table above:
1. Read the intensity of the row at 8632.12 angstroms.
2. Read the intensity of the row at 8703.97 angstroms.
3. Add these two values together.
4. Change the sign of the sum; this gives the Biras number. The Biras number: -23.0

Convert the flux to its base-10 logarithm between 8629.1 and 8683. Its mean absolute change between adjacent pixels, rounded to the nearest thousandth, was 0.004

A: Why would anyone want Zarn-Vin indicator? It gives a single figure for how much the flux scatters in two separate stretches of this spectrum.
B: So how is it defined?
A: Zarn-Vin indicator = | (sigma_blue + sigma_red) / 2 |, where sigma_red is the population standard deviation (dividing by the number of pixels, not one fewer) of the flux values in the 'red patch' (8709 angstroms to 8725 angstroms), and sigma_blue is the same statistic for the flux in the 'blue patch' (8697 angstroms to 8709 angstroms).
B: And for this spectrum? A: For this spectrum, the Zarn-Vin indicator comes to 0.6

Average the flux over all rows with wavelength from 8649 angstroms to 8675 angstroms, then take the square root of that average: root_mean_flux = 3.34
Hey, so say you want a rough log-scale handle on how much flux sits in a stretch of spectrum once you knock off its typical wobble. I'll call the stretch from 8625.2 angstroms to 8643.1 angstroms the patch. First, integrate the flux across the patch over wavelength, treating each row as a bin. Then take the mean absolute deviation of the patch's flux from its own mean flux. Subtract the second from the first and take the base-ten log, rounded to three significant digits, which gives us 2.34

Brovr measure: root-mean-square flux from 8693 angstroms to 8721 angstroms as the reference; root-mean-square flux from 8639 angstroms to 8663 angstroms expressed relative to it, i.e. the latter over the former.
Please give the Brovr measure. 1.06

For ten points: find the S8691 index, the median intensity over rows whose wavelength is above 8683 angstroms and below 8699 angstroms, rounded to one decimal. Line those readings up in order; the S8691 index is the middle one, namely 11.7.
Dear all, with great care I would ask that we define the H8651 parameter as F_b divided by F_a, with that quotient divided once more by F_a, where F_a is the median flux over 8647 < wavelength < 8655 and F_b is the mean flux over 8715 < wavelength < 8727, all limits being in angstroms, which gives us 0.084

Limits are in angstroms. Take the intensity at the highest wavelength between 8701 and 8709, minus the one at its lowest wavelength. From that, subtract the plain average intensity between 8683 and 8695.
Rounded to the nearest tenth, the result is -12.9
